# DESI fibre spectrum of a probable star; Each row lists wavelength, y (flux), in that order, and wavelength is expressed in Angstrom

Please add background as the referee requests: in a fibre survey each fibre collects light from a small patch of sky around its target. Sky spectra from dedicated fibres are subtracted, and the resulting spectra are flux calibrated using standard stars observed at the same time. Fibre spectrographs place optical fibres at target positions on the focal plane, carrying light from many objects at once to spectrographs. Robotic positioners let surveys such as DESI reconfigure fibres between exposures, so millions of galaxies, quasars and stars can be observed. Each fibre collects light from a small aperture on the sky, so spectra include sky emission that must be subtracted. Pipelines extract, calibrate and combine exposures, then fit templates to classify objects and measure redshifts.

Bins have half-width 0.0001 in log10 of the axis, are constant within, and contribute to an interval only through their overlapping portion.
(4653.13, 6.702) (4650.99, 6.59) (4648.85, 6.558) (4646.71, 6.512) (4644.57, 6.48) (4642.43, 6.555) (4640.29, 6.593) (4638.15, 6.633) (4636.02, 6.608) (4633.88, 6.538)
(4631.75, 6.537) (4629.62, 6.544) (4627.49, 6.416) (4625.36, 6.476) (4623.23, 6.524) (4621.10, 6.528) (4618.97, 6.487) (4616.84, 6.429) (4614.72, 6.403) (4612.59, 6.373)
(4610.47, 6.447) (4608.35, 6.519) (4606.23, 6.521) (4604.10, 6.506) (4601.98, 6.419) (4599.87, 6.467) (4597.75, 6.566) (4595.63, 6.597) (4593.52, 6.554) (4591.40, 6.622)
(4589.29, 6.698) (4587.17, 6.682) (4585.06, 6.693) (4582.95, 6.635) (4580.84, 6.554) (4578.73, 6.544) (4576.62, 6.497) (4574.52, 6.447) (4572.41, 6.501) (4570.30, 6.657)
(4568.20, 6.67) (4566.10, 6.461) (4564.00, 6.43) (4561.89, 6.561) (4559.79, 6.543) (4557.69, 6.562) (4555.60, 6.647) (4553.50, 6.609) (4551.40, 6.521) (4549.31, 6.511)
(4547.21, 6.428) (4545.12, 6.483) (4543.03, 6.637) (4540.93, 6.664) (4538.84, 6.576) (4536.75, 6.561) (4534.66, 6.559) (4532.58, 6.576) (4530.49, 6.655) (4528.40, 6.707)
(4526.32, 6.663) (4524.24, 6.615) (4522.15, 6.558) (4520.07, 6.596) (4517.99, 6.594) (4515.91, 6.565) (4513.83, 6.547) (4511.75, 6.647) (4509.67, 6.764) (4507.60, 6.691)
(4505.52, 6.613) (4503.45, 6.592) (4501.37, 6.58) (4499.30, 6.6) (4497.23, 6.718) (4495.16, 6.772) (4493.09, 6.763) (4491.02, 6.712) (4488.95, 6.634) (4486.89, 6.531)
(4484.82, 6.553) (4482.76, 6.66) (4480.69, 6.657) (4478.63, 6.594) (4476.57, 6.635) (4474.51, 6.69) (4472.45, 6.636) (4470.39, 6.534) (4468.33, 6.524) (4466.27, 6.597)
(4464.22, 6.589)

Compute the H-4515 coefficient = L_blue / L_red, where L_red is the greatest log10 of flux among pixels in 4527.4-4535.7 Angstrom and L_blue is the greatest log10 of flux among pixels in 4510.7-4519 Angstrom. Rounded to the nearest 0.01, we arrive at 1.00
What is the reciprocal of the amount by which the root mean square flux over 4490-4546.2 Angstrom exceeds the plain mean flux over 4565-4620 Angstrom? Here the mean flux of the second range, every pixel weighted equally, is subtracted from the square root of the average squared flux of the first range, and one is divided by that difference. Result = 10.7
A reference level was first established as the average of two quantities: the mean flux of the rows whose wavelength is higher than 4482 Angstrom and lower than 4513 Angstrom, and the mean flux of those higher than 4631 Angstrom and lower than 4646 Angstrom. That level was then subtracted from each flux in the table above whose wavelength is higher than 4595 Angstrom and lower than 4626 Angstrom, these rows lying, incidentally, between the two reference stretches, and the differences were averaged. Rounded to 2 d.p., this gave -0.13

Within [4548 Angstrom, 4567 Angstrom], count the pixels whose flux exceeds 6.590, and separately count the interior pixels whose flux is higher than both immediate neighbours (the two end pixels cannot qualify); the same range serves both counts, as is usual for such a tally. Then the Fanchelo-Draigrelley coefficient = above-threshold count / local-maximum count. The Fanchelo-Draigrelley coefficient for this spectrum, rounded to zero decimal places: 1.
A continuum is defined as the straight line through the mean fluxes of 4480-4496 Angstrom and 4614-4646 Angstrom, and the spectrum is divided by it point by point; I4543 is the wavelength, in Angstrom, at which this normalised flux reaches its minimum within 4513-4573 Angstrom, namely 4547.21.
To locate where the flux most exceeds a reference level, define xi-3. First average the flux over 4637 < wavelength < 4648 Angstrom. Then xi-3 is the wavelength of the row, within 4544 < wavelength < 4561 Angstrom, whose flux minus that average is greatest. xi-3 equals 4555.60 Angstrom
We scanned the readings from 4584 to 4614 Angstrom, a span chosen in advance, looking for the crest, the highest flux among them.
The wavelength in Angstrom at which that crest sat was 4589.29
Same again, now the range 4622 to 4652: 4638.15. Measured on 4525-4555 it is 4528.40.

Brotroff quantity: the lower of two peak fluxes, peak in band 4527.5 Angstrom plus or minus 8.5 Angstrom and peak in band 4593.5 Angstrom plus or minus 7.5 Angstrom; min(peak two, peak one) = 6.70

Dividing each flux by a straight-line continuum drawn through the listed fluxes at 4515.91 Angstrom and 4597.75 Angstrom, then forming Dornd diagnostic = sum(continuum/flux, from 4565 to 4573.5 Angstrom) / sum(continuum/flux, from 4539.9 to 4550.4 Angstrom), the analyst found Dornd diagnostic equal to 0.80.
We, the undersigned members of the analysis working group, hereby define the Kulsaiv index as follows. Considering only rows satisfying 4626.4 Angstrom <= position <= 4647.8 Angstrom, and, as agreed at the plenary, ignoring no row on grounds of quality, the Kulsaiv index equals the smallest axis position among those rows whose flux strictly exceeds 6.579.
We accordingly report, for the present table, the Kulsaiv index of 4636.02 Angstrom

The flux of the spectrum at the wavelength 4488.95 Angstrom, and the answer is 6.634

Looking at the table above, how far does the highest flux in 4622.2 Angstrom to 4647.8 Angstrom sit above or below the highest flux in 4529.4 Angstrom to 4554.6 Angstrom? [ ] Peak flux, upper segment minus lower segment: -0.03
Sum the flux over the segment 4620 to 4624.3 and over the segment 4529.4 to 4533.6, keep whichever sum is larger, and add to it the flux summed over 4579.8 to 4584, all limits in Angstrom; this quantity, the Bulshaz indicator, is 26.4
